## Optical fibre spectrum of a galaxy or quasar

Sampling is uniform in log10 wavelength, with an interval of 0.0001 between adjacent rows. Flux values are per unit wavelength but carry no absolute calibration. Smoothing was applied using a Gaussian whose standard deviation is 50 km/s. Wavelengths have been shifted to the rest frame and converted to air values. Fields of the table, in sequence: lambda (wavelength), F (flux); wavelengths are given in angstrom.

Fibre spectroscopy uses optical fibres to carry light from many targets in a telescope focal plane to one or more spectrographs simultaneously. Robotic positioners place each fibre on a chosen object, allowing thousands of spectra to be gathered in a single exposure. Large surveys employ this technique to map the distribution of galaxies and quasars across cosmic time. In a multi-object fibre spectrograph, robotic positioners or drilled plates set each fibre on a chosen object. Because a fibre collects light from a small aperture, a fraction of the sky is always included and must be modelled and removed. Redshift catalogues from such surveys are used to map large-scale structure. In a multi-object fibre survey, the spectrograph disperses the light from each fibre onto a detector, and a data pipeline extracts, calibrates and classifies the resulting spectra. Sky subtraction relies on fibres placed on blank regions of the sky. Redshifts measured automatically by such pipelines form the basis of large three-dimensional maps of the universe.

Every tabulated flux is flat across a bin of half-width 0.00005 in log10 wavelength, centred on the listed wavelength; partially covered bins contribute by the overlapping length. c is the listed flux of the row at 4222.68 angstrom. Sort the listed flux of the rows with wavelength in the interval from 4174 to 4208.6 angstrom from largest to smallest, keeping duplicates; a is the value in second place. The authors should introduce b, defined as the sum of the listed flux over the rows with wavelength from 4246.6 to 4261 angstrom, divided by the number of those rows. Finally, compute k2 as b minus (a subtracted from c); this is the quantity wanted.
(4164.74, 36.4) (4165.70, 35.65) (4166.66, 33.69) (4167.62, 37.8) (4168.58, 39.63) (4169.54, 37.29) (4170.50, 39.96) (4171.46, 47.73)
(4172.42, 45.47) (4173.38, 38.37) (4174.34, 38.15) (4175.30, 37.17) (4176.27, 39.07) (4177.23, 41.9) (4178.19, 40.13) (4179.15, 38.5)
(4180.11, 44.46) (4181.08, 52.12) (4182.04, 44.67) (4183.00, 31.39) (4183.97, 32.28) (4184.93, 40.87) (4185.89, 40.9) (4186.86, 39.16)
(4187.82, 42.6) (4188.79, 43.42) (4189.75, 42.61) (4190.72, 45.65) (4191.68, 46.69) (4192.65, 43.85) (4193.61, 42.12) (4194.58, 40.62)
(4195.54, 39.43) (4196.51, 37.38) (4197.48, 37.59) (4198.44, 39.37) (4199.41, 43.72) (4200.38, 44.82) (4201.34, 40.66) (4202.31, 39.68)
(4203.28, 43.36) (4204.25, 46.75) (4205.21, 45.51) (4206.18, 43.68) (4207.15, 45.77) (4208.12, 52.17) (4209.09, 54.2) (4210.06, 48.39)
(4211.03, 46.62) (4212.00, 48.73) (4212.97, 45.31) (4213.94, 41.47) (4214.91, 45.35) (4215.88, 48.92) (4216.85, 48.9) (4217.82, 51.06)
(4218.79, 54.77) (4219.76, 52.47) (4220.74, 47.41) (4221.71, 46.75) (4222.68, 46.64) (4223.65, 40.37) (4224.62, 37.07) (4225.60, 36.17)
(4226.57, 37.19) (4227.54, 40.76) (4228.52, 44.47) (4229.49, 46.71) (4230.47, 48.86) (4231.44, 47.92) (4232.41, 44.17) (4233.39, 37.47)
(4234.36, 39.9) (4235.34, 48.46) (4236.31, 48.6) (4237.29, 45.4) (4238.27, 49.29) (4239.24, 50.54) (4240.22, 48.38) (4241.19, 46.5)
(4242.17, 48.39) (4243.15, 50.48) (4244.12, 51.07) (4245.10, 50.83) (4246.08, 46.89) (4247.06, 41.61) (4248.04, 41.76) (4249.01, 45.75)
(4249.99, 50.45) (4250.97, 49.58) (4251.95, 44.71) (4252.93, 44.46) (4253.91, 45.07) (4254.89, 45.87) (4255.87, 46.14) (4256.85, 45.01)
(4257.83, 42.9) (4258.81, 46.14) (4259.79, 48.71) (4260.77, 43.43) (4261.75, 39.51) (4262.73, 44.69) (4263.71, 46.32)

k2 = 50.9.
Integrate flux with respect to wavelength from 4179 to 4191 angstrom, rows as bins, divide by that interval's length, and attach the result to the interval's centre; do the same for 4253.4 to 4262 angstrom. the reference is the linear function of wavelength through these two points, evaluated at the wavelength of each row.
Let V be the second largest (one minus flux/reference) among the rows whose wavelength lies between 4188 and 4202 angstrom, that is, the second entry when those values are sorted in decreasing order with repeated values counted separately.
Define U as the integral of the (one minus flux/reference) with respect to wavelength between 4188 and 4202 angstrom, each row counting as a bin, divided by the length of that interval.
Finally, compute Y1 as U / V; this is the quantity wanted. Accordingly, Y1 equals -0.02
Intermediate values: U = 0.00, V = 0.11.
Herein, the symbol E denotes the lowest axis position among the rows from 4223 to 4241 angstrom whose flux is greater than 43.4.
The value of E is 4228.52 angstrom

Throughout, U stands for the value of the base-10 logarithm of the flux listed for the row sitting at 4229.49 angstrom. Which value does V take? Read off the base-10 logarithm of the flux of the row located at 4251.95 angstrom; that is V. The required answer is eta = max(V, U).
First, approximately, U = 1.67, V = 1.65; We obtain 1.67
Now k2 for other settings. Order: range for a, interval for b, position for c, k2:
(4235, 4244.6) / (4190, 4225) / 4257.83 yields 52.7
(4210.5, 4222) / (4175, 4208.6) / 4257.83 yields 51.6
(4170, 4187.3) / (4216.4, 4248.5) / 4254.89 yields 47.8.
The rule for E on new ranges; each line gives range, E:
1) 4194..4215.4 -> 4199.41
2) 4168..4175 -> 4171.46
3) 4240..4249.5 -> 4240.22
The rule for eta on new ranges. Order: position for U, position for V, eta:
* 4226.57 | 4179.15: 1.59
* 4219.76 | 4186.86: 1.72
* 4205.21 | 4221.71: 1.67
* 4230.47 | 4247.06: 1.69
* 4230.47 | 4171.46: 1.69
